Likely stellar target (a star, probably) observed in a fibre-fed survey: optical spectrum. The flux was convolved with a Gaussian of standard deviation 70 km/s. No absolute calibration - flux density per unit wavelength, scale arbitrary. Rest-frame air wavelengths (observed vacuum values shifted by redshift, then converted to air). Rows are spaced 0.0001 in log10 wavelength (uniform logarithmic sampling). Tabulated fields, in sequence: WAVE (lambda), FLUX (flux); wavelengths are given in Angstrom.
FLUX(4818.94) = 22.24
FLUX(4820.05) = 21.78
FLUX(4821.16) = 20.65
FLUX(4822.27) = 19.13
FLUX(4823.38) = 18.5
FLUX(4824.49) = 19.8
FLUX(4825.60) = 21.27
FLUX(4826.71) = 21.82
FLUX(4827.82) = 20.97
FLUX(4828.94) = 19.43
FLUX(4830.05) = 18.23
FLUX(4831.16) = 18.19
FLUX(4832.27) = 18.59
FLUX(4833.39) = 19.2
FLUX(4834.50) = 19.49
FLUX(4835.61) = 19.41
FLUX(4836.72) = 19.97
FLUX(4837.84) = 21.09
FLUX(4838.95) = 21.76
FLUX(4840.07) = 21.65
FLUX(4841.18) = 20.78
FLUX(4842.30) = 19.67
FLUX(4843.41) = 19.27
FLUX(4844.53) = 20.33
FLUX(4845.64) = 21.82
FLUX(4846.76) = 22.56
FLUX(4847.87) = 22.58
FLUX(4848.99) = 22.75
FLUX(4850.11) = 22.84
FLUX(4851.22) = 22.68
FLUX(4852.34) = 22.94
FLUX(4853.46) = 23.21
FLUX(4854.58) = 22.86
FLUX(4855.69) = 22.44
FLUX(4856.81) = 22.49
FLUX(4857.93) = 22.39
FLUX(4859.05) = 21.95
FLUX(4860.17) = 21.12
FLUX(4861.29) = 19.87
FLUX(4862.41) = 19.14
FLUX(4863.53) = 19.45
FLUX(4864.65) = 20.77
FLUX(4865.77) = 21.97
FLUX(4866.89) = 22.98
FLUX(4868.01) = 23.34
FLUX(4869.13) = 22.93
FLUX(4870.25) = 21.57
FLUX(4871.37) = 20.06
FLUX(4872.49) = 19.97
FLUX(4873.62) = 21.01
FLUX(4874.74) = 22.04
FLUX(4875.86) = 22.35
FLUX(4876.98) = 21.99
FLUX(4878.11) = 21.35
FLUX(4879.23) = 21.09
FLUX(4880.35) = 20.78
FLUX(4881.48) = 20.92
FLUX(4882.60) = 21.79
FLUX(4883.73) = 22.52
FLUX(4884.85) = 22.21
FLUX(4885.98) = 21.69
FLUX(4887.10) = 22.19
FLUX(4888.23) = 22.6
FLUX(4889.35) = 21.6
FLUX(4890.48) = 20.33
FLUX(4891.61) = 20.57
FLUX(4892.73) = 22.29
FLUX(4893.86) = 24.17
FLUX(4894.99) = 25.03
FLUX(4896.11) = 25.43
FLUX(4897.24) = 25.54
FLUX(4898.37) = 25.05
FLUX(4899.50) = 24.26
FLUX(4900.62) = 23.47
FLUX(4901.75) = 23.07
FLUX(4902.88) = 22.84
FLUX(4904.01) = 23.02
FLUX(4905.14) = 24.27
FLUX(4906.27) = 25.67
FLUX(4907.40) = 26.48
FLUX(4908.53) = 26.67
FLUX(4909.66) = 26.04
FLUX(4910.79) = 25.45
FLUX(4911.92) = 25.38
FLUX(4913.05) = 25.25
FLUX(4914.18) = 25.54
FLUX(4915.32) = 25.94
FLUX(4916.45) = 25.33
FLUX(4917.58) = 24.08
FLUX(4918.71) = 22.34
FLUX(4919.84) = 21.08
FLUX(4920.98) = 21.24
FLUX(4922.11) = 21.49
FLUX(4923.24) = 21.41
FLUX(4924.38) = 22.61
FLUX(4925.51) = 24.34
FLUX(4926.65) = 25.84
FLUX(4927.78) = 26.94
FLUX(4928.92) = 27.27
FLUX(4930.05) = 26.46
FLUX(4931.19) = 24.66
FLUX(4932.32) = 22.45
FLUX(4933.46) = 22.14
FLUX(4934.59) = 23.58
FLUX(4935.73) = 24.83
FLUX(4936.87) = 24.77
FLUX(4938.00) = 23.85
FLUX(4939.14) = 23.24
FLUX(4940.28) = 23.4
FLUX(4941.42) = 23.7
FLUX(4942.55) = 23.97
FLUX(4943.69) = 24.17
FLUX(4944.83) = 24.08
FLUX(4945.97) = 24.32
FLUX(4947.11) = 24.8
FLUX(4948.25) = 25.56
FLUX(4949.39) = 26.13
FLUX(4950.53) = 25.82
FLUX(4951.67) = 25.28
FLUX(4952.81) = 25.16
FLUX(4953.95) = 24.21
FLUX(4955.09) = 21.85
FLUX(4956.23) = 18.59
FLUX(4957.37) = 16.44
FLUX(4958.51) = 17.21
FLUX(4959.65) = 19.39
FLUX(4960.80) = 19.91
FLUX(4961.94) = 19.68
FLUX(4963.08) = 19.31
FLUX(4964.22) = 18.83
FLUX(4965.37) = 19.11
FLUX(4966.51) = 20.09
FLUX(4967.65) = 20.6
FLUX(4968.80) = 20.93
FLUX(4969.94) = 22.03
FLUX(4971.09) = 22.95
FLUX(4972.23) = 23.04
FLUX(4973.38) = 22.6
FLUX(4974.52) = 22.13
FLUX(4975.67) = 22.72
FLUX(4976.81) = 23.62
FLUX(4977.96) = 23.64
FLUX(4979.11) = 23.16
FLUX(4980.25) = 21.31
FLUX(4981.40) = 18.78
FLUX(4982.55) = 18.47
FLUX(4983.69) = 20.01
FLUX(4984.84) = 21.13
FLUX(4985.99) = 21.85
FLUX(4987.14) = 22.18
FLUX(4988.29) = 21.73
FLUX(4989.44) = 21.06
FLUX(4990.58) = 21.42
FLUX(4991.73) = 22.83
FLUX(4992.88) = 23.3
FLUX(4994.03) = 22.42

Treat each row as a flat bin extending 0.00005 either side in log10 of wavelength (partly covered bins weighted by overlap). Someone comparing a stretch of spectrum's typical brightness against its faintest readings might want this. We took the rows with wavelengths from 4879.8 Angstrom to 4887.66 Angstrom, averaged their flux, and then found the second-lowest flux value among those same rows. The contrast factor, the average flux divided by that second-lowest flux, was 1.04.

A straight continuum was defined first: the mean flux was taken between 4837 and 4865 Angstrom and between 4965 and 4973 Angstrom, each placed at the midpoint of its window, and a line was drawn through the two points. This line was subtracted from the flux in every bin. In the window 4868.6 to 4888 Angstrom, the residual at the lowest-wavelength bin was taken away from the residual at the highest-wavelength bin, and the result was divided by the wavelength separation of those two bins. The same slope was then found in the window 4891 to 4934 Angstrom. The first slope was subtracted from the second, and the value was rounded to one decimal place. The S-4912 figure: 0.1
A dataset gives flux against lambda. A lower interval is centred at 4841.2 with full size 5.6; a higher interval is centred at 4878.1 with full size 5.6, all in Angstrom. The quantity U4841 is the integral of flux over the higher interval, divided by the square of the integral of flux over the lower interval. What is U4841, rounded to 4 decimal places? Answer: 0.0091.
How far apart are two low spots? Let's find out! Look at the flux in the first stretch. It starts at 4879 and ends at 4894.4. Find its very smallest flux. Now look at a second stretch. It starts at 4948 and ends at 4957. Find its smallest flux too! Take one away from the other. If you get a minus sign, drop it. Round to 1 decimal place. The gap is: 1.7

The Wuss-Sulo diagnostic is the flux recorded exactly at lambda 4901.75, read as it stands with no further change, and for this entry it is 23.07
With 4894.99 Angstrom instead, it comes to 25.03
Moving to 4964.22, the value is 18.83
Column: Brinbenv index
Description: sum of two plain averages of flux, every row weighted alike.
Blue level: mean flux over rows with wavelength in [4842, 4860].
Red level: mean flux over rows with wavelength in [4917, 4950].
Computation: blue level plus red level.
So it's 46.0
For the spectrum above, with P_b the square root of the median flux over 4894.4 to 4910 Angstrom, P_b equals 5.00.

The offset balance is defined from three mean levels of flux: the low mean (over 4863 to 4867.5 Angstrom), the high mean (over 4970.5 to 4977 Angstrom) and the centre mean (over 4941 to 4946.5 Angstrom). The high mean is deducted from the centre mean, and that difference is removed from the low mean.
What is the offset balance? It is 20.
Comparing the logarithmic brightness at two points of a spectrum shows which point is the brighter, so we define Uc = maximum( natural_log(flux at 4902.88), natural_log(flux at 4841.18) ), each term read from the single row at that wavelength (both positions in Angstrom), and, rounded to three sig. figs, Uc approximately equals 3.13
